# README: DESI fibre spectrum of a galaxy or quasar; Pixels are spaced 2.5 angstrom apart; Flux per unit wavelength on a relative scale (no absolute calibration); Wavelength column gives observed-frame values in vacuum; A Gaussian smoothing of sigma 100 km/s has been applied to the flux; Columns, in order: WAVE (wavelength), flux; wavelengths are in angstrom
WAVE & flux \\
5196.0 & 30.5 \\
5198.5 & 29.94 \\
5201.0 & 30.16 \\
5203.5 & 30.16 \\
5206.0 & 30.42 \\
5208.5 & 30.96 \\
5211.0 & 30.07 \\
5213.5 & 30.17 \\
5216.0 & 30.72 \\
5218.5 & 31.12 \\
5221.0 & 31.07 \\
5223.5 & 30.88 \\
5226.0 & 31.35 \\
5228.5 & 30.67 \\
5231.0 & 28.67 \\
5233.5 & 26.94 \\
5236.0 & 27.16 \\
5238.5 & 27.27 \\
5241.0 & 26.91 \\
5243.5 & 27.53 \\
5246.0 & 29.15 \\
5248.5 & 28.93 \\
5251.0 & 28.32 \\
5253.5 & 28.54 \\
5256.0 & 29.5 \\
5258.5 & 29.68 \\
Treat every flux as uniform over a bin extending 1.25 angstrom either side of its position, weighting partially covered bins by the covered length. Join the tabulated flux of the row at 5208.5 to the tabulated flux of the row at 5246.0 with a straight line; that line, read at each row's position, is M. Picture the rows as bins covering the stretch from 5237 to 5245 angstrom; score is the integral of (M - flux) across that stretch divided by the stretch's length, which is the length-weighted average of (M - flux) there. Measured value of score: 2.1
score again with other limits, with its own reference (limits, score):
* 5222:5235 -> 0.3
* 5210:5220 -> 0.1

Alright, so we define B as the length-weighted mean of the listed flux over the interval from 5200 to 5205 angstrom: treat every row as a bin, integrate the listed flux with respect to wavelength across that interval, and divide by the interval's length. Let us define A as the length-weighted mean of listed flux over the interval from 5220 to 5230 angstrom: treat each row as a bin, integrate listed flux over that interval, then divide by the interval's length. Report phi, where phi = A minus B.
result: 1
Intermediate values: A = 30.9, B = 30.2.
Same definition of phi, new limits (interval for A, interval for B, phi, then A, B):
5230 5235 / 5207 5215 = -3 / 27.7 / 30.4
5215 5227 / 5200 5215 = 1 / 31.0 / 30.3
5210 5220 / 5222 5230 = 0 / 30.5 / 30.9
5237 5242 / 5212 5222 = -4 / 27.1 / 30.7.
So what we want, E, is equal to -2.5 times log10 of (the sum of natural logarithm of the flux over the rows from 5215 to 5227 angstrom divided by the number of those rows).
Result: -1.34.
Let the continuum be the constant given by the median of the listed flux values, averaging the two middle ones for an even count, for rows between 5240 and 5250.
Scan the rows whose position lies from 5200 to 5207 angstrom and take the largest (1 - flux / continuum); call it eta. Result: -0.07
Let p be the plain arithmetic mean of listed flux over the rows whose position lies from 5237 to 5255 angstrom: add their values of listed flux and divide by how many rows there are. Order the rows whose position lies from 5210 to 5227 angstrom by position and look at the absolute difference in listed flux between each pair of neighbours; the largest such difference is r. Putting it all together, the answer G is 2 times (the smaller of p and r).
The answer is 1.1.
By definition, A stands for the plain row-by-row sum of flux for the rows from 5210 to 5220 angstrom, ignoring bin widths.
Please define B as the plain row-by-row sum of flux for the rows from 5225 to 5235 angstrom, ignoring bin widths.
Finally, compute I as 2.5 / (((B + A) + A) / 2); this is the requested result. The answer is 0.0138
